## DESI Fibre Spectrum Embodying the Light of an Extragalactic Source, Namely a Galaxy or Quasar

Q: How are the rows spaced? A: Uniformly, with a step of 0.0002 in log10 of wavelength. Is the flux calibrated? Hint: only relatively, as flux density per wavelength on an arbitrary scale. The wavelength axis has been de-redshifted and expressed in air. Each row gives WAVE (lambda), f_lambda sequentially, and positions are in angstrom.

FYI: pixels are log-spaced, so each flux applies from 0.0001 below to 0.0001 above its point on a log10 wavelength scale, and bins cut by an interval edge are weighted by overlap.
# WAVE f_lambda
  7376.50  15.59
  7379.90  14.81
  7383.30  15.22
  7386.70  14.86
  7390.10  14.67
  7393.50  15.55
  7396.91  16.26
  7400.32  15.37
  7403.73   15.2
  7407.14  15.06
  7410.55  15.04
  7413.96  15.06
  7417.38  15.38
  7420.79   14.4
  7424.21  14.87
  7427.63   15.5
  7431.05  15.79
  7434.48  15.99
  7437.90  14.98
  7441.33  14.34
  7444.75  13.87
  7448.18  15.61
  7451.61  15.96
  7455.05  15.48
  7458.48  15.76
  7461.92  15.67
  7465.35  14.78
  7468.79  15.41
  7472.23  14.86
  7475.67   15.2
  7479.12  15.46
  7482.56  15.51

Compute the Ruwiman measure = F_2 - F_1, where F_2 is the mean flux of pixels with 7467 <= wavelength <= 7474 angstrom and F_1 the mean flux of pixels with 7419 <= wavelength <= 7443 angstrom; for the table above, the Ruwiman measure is 0.01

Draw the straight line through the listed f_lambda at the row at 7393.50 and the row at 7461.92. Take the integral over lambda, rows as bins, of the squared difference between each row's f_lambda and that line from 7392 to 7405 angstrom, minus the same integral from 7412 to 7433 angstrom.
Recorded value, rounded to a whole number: -6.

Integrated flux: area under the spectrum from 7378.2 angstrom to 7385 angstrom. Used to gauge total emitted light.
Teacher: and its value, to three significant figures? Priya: 102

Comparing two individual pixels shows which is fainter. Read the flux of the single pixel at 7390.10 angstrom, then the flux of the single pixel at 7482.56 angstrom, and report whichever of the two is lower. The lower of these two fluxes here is 14.7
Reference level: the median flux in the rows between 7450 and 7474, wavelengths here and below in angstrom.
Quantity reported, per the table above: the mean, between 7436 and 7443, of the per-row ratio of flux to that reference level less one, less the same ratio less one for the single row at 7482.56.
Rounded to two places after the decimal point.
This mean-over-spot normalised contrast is -0.05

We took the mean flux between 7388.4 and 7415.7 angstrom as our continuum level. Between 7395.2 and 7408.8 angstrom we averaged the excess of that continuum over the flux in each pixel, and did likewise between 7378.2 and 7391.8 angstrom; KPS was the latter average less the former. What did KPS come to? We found 0.58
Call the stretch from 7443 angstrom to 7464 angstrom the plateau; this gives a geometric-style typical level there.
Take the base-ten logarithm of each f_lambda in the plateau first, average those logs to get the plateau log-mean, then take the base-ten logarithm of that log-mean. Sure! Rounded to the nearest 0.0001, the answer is 0.0744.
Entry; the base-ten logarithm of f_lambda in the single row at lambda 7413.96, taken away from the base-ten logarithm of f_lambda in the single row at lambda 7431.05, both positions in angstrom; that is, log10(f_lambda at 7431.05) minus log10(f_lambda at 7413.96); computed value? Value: 0.021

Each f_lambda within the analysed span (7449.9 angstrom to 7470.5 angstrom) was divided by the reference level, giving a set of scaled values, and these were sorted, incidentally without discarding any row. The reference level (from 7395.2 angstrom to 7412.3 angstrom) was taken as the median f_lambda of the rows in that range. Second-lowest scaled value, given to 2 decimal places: 1.01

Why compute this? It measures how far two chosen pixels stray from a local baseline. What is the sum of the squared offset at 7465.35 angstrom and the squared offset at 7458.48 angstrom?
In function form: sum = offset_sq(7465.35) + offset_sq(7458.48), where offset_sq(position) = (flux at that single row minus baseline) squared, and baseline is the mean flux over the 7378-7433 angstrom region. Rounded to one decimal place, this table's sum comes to 0.5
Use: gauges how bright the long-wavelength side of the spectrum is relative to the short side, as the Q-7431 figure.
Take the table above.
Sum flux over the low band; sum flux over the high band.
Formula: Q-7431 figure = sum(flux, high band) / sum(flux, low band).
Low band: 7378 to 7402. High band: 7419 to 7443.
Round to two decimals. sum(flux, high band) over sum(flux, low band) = 0.99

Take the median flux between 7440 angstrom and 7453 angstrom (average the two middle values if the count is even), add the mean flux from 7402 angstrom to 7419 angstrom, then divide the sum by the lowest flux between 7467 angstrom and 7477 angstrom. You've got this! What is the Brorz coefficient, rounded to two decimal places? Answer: 2.03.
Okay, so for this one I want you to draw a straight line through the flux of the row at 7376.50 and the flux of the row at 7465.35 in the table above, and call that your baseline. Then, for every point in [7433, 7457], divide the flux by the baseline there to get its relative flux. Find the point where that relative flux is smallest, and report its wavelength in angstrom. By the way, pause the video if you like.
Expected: 7444.75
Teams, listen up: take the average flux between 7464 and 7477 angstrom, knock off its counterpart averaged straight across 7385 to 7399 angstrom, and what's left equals -0.3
